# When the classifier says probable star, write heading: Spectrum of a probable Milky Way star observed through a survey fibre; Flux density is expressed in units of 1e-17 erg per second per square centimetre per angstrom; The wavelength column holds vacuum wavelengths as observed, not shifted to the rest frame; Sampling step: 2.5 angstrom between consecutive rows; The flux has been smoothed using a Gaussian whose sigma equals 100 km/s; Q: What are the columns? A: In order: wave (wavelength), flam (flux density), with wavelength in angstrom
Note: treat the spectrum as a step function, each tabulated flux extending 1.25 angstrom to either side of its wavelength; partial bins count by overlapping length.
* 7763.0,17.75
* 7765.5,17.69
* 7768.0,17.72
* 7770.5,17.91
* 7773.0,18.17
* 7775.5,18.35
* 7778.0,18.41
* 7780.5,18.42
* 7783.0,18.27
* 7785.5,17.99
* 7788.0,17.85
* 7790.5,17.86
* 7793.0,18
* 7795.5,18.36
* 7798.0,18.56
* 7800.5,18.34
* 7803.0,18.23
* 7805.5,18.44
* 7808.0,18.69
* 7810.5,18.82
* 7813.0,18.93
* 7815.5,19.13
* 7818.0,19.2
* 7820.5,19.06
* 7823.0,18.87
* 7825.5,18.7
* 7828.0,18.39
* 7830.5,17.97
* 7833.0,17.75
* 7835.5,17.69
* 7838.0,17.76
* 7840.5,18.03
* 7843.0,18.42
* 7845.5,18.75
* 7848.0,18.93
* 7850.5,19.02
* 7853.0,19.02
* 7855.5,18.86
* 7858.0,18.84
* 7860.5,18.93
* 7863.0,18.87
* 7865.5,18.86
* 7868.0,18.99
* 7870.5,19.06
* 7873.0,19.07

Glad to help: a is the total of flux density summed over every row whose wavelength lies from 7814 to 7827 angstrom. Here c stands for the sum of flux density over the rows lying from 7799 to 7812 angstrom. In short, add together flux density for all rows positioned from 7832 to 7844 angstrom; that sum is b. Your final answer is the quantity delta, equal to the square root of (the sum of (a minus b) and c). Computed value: 9.89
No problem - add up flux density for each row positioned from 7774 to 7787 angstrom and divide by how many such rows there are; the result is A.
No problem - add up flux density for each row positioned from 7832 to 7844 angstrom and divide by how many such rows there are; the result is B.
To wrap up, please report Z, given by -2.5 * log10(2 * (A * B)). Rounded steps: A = 18.3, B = 17.9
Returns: -7.04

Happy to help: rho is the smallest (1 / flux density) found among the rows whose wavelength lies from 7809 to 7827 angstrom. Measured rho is 0.0521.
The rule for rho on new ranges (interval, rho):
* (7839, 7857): 0.0526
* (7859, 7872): 0.0525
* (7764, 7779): 0.0543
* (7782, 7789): 0.0547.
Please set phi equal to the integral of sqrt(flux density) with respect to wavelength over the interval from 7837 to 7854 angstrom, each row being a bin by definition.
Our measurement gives 73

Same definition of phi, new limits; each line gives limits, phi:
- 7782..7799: 72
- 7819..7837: 77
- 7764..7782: 77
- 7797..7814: 73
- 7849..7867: 78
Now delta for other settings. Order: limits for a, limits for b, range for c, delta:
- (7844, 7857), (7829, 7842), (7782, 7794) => 9.76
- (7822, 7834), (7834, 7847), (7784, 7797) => 9.54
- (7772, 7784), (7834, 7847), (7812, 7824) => 9.81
